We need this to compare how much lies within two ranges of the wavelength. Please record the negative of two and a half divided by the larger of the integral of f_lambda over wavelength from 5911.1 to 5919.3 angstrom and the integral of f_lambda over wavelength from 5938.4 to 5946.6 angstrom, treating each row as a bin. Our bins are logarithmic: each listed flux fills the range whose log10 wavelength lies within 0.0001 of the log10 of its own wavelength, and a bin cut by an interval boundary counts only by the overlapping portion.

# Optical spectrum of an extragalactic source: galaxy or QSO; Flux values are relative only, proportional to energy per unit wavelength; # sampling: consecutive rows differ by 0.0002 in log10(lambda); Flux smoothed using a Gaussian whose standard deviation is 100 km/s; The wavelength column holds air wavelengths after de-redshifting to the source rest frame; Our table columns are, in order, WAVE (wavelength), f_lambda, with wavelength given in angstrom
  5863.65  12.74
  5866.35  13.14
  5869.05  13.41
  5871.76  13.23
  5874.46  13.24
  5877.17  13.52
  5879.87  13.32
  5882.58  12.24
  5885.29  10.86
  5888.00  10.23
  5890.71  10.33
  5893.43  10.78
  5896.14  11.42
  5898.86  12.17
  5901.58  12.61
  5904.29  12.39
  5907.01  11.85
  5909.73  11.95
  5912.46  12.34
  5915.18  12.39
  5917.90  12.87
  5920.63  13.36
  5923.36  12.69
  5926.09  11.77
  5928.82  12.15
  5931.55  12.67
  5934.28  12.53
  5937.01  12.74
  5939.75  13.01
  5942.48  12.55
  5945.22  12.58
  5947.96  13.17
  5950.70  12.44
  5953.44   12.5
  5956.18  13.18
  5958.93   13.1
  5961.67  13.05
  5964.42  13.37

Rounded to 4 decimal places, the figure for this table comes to -0.0240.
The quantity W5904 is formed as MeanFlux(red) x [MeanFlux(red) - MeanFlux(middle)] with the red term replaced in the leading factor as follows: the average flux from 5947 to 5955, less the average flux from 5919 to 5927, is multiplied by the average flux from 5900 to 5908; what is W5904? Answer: 1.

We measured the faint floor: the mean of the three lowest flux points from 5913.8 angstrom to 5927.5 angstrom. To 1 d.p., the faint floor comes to 12.3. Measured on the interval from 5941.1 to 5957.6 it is 12.5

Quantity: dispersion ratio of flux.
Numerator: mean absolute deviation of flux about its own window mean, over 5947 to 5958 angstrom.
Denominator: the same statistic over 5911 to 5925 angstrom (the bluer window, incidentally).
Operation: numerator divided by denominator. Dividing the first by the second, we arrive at 1.1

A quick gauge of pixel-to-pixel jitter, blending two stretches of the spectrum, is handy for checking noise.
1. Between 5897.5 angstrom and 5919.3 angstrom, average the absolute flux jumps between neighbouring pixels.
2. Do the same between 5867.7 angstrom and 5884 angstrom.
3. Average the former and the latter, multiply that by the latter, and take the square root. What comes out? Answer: 0.34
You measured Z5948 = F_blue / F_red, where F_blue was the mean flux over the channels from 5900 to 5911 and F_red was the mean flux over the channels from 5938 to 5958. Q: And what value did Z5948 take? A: 0.955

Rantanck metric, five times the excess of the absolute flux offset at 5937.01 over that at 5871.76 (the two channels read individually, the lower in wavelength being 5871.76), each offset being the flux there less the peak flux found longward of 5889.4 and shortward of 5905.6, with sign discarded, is -2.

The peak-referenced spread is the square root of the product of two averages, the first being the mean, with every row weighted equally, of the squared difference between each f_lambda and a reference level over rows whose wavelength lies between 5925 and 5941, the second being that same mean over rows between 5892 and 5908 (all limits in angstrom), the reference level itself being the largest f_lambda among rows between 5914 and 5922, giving 1.6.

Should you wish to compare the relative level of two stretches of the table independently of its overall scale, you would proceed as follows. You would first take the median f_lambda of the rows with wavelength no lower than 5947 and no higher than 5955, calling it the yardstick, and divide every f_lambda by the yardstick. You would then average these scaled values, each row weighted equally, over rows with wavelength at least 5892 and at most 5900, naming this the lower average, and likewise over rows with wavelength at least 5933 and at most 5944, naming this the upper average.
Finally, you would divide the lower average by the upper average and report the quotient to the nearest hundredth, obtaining 0.90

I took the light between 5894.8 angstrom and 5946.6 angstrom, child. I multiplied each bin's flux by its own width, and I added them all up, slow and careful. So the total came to 644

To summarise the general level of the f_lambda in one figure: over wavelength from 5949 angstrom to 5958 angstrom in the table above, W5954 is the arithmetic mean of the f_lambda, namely 12.7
